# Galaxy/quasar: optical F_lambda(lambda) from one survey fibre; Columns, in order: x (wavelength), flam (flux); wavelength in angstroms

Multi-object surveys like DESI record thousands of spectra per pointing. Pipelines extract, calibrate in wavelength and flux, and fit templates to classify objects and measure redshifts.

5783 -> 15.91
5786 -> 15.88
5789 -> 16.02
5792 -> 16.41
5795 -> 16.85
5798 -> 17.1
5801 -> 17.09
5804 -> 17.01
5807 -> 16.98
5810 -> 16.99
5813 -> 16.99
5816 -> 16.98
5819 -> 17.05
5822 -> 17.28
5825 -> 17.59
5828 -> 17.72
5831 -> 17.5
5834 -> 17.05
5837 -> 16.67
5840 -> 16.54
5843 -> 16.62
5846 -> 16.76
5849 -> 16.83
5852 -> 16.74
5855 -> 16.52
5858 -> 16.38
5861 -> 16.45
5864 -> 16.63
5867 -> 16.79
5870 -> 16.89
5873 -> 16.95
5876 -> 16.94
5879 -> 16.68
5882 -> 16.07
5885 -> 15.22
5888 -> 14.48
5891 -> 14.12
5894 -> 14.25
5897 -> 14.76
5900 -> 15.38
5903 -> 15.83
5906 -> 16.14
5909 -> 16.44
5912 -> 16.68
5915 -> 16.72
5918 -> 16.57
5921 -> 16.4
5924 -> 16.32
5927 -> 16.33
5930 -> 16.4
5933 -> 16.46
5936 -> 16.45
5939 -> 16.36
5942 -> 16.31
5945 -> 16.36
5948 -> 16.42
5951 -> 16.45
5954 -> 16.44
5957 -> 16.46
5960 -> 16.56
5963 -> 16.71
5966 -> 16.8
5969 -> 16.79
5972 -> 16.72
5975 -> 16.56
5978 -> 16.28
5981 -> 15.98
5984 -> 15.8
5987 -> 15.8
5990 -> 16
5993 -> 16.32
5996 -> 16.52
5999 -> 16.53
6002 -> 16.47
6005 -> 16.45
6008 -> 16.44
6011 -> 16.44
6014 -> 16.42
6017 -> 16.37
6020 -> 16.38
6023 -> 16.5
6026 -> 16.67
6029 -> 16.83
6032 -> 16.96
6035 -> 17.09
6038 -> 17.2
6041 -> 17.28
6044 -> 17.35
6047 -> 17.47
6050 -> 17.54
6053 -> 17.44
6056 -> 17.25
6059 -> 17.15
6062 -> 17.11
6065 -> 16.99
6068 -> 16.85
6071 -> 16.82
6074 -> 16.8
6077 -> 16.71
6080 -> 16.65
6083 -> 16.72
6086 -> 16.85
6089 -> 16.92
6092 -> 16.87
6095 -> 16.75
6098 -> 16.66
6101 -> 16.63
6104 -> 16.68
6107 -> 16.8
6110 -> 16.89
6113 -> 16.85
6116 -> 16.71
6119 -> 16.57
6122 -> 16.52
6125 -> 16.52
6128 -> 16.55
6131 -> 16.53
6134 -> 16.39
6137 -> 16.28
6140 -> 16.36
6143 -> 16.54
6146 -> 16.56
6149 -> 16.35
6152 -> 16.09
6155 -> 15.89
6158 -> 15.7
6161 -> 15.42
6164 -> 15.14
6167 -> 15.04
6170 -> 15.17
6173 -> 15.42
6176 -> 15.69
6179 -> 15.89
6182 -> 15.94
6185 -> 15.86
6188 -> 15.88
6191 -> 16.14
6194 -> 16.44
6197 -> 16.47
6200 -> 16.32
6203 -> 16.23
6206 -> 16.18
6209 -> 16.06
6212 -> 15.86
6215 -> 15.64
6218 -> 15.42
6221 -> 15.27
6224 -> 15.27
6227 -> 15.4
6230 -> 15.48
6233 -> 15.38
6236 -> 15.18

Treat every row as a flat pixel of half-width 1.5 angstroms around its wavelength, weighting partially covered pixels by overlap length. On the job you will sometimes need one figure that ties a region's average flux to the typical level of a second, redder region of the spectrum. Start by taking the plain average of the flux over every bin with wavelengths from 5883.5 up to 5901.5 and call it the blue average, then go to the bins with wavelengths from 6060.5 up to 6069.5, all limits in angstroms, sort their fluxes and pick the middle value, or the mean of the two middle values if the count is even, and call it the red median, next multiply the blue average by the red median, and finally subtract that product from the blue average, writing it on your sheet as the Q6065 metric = -235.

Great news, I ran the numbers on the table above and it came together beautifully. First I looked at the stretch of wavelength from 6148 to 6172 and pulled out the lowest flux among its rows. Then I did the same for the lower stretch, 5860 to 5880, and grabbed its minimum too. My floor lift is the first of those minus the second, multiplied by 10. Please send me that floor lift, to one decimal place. -14.1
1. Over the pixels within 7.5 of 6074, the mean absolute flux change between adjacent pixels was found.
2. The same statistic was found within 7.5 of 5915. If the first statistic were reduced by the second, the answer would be -0.10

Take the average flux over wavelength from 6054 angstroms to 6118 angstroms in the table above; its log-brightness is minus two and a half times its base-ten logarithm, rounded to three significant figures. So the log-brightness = -3.07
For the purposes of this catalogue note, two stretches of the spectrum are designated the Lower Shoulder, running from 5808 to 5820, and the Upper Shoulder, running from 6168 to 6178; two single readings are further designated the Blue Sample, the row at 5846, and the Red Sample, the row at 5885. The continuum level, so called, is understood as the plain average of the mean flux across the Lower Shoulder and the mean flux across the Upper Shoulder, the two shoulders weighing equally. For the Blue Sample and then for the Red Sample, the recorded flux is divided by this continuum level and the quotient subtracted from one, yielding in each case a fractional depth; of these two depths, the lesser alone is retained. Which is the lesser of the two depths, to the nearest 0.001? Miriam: -0.034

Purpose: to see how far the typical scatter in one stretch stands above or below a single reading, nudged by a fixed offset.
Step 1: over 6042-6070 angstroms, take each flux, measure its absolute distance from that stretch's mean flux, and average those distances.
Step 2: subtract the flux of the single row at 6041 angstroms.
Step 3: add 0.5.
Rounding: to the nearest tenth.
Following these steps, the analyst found -16.6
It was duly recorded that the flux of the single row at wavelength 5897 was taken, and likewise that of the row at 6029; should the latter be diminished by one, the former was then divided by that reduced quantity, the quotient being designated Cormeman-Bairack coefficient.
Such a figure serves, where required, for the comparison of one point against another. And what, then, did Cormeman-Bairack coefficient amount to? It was 0.93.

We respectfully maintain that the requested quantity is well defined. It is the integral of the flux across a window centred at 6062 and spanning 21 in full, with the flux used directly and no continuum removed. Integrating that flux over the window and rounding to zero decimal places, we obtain 359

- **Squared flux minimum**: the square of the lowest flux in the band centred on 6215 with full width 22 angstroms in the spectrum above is 233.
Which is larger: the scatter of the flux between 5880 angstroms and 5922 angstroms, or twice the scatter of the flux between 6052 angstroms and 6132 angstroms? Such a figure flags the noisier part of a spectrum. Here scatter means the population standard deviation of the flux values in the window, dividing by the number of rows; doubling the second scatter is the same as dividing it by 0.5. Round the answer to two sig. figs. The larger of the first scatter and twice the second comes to 0.90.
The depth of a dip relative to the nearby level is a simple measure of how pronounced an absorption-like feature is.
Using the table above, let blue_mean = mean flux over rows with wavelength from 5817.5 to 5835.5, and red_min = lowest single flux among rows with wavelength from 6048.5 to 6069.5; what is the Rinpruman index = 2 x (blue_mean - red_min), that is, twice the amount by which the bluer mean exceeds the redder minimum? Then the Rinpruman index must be 1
